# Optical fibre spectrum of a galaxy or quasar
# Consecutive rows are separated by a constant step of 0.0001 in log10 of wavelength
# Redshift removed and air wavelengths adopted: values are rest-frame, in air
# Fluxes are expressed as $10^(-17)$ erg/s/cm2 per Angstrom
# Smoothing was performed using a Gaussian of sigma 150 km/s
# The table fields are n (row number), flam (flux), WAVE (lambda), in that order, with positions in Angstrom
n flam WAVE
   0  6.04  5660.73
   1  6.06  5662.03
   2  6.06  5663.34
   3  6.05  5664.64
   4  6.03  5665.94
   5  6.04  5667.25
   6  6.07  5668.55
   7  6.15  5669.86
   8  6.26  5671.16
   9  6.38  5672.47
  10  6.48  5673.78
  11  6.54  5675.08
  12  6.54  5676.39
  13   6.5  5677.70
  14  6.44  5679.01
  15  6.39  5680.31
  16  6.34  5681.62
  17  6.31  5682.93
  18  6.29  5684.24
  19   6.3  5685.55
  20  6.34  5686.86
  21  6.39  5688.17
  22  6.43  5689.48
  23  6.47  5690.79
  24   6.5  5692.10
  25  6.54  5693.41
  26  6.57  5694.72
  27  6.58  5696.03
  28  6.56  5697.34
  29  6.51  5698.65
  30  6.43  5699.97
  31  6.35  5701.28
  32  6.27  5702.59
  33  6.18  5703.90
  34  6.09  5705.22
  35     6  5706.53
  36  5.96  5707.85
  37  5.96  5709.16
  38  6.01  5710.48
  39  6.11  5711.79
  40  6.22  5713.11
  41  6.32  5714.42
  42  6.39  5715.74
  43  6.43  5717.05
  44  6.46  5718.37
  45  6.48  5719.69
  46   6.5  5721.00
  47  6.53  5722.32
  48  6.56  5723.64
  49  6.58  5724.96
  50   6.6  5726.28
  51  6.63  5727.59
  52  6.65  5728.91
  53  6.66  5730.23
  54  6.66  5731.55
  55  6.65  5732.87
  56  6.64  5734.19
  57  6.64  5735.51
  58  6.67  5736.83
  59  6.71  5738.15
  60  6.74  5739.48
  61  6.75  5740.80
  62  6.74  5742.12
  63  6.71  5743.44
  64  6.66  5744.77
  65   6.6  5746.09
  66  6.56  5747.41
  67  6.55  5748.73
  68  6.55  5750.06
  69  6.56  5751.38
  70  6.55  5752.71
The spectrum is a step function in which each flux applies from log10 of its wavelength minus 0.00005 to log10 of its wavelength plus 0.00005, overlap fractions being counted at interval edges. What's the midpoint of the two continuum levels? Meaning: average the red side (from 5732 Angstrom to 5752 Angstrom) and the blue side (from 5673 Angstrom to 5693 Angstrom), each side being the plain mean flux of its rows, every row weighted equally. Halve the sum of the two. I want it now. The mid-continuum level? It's 6.53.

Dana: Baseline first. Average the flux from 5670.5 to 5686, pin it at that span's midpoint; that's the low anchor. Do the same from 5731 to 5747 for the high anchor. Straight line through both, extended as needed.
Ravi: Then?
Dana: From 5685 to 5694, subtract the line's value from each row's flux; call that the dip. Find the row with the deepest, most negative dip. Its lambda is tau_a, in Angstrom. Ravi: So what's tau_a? 5685.55 Angstrom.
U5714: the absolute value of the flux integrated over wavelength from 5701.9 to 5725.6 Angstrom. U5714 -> 149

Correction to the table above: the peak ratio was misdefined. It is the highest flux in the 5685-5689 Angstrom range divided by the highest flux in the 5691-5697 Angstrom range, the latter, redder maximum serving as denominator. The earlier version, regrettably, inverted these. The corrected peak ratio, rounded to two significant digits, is 0.97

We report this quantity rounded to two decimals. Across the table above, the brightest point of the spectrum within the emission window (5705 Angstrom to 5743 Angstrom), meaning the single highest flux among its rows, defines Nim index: 6.75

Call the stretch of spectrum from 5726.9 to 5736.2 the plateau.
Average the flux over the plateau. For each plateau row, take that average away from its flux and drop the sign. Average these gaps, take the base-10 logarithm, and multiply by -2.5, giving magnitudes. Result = 5.12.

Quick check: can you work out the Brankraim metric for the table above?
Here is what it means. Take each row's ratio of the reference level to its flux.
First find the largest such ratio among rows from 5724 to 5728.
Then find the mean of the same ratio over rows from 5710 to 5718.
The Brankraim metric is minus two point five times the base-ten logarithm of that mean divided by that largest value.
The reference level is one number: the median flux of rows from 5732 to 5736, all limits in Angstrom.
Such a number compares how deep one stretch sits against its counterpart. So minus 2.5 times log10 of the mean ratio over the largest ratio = -0.06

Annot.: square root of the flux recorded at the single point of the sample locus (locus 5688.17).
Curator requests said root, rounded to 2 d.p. 2.53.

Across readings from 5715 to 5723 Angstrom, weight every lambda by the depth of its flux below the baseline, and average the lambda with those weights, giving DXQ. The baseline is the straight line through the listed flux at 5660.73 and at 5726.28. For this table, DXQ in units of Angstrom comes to 5718.2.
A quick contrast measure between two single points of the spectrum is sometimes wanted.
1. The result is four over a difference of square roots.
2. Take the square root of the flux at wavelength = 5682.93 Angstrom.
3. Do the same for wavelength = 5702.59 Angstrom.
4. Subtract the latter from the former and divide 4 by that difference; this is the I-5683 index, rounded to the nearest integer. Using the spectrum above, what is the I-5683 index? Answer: 502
